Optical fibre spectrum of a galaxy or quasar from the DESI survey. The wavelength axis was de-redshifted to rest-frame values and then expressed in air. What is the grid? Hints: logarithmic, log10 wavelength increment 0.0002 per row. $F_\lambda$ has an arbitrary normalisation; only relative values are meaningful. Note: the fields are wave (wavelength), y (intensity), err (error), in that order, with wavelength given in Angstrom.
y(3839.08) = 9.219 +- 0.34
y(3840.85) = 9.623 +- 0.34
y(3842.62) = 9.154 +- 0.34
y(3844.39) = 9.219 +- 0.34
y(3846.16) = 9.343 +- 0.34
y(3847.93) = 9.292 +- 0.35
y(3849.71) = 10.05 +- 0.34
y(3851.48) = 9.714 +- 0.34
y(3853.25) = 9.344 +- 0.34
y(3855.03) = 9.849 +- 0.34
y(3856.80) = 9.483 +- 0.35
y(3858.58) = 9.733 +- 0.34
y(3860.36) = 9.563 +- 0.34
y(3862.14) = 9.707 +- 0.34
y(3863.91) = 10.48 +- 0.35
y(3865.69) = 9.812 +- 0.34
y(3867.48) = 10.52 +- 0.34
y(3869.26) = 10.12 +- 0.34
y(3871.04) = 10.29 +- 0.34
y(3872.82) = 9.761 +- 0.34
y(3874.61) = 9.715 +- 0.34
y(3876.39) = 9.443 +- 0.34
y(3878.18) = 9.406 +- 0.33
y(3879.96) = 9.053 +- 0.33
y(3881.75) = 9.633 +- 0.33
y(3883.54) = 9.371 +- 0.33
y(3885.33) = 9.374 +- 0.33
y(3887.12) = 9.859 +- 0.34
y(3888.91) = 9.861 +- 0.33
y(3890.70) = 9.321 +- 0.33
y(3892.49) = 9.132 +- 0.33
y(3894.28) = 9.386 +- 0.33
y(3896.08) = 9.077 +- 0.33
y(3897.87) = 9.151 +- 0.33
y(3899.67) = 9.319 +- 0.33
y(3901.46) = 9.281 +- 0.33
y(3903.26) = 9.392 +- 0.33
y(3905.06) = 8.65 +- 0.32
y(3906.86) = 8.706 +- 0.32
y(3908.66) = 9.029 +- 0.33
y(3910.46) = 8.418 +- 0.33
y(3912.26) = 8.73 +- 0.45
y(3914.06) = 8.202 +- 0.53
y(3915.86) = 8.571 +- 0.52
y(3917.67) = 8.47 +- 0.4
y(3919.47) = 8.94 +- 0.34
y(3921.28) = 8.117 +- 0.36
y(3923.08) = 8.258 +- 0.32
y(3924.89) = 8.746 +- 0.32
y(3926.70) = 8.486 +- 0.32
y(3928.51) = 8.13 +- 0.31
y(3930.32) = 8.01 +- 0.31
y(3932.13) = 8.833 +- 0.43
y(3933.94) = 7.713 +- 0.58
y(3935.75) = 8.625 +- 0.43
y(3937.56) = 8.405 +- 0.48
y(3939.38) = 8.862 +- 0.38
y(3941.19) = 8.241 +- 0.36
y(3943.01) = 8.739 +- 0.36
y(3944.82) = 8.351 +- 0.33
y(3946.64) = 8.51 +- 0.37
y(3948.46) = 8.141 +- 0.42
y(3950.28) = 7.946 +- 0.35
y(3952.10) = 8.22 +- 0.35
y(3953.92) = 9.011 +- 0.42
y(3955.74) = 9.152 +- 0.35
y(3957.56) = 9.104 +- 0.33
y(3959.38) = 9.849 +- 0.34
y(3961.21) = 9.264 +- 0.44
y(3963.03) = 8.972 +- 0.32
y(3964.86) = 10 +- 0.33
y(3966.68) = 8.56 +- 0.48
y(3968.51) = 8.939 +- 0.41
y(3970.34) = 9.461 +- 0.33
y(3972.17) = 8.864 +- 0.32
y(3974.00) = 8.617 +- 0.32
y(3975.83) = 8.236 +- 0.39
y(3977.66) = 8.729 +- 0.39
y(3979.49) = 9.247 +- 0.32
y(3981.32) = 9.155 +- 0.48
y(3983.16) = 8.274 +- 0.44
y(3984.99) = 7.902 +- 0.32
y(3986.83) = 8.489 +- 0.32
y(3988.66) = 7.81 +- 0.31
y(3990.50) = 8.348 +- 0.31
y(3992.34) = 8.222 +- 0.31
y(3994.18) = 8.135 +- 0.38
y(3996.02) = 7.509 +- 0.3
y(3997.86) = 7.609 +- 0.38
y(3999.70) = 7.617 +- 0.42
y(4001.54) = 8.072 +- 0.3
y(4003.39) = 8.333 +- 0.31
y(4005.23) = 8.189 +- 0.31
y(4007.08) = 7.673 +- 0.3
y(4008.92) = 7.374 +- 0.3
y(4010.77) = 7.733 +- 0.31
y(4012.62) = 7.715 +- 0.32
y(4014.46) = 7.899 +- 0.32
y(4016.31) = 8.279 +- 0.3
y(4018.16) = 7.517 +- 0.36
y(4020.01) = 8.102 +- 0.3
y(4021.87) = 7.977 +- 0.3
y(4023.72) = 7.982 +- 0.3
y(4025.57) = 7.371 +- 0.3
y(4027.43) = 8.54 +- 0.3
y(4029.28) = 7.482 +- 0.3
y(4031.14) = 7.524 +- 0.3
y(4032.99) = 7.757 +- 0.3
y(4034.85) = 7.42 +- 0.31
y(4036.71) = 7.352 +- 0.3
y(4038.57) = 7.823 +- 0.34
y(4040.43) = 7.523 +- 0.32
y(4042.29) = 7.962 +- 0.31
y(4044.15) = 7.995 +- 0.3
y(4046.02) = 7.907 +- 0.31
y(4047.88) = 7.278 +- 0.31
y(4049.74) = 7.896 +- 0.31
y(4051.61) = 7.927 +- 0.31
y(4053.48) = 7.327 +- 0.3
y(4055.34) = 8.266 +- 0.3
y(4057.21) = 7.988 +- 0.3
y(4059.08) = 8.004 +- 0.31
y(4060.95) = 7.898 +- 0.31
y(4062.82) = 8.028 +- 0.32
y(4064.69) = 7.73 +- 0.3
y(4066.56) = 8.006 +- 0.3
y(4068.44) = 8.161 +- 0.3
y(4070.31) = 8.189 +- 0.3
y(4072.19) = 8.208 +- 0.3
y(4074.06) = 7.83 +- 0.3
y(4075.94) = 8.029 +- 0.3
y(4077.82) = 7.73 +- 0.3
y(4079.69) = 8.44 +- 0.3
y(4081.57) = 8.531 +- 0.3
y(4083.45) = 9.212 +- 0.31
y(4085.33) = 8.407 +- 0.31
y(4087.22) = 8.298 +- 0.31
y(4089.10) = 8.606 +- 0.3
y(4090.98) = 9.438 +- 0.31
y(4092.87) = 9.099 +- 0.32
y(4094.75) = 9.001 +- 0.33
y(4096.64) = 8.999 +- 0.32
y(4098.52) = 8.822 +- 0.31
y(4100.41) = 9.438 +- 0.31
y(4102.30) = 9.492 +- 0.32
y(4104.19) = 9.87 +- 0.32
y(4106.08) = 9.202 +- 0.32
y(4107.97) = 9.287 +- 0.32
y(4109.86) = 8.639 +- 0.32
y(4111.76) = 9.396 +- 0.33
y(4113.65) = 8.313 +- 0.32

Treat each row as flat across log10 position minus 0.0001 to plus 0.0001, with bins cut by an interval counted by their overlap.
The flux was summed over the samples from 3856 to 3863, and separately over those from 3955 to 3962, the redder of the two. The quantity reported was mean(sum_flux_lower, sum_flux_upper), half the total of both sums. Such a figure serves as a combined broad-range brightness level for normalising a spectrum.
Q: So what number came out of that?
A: 37.9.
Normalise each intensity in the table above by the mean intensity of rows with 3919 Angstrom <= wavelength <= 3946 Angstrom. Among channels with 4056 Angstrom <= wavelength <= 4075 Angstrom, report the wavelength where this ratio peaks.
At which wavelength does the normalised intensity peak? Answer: 4072.19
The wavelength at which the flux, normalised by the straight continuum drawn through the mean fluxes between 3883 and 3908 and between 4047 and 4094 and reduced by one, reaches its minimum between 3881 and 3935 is 3933.94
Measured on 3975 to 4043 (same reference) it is 4008.92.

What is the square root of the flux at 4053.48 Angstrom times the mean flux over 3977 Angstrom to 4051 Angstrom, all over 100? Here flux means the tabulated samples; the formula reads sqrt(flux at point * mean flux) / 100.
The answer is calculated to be 0.0763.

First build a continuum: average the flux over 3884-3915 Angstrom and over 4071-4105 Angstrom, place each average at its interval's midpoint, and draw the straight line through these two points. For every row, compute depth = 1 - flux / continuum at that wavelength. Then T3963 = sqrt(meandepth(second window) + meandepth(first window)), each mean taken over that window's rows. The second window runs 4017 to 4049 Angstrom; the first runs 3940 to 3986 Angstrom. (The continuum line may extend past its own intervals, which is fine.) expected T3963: 0.39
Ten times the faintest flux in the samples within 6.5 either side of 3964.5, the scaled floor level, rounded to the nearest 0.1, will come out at 85.6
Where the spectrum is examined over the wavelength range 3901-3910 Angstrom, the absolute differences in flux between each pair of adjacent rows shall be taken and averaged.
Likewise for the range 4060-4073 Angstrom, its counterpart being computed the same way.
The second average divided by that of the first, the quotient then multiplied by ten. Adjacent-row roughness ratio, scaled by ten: 5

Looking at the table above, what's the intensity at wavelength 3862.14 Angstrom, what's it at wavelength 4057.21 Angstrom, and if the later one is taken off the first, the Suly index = 1.7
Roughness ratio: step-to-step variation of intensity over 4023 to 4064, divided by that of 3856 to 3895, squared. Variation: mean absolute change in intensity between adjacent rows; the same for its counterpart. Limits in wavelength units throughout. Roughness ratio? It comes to 1.44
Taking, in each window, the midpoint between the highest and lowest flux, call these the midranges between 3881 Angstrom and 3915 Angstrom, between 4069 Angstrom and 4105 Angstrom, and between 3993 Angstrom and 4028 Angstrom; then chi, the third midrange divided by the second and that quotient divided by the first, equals 0.100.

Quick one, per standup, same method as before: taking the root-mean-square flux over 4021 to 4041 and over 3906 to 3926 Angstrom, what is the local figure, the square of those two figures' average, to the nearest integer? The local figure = 66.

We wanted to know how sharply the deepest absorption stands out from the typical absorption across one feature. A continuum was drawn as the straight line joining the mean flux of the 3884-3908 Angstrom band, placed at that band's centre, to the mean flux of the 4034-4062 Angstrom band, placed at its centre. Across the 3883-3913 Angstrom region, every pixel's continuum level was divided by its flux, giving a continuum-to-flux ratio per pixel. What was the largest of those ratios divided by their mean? 1.07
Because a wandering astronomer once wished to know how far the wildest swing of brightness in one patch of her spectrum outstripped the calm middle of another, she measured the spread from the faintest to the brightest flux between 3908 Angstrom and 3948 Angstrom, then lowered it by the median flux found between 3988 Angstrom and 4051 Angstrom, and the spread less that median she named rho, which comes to -6.5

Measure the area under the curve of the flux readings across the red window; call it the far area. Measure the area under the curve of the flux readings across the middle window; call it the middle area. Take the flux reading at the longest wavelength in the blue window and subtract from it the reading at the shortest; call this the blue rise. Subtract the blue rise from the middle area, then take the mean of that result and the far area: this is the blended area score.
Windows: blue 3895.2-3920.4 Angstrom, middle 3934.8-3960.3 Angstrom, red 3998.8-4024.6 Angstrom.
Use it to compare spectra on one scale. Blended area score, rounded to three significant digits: 212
